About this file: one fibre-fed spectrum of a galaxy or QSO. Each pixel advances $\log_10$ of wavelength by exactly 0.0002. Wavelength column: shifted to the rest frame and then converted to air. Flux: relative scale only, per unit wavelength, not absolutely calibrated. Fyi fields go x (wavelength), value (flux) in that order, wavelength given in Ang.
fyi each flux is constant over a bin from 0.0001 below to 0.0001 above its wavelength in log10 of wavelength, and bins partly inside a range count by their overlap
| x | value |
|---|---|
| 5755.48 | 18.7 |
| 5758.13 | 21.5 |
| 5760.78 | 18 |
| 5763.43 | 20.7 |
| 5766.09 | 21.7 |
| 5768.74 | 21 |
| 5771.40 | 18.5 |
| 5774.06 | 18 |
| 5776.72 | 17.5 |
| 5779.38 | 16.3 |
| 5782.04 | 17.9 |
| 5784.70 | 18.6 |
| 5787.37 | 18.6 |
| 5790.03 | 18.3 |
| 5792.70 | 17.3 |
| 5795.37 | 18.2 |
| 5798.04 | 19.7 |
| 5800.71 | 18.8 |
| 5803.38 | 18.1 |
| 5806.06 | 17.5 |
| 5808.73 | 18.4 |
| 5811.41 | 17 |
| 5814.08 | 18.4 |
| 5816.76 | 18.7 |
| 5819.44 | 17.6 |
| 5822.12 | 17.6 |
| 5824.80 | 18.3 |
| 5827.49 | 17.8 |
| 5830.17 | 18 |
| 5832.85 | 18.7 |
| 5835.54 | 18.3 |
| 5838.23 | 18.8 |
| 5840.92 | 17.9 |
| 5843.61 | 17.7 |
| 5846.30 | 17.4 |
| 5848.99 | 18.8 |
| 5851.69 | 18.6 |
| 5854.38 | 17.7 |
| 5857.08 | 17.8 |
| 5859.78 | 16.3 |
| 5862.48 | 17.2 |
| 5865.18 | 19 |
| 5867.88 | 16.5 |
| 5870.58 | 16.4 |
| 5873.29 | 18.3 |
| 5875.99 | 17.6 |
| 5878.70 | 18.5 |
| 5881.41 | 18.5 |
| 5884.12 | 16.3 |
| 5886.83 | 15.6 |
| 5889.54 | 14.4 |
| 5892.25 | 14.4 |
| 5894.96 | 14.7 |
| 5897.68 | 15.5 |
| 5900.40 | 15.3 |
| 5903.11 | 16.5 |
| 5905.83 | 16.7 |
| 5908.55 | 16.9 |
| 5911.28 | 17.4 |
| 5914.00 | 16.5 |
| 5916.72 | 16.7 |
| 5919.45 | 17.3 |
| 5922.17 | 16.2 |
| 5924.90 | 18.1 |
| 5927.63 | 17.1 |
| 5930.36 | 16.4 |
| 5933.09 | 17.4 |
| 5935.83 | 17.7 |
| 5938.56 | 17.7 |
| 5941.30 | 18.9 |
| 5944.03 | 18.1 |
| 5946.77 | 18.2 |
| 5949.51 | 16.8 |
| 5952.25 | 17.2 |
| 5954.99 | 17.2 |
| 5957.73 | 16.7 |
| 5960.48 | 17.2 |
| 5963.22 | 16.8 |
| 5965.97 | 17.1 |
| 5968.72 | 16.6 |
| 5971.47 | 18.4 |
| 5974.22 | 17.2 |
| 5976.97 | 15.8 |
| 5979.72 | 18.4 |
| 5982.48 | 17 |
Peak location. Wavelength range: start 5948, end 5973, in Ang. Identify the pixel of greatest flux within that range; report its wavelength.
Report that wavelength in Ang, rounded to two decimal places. 5971.47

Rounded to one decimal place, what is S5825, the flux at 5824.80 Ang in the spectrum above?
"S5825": 18.3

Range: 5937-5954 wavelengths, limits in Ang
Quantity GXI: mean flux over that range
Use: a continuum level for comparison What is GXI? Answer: 17.8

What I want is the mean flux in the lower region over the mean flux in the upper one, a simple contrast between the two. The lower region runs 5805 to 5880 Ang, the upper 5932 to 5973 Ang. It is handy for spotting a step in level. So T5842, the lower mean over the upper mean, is 1.02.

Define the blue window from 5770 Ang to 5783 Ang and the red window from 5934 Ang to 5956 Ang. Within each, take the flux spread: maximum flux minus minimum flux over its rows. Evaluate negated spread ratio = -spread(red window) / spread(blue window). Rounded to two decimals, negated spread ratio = -0.95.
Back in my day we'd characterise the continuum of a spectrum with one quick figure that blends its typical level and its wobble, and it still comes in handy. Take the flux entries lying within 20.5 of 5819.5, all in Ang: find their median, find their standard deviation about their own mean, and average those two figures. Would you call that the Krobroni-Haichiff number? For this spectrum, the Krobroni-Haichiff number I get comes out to 9.4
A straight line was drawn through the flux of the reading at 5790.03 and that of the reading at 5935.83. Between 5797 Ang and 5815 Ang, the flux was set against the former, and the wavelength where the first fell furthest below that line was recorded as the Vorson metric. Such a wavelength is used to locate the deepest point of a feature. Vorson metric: 5811.41 Ang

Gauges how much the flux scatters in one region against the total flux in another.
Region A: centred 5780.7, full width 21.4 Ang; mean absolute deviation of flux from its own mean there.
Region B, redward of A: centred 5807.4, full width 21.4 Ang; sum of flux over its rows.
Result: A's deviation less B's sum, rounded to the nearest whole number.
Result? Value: -146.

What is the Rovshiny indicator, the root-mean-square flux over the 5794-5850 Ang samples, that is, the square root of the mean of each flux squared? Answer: 18.2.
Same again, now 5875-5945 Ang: 16.8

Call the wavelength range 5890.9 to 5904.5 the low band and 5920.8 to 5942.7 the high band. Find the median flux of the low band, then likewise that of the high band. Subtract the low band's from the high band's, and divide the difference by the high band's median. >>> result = 0.13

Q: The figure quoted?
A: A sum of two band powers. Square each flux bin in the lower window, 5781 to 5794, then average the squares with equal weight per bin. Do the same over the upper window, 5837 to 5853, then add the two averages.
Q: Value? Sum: 661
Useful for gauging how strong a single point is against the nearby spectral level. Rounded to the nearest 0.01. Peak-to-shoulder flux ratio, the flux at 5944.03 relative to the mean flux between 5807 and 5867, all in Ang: 1.01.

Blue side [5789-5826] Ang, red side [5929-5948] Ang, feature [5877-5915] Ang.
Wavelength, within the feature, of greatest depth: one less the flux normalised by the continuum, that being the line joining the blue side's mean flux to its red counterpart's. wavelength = 5889.54 Ang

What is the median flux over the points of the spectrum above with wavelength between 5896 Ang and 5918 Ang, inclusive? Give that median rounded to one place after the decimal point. 16.6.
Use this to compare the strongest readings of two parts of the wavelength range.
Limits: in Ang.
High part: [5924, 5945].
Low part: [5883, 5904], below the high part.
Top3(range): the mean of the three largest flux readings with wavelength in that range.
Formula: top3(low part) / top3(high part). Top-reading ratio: 0.88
